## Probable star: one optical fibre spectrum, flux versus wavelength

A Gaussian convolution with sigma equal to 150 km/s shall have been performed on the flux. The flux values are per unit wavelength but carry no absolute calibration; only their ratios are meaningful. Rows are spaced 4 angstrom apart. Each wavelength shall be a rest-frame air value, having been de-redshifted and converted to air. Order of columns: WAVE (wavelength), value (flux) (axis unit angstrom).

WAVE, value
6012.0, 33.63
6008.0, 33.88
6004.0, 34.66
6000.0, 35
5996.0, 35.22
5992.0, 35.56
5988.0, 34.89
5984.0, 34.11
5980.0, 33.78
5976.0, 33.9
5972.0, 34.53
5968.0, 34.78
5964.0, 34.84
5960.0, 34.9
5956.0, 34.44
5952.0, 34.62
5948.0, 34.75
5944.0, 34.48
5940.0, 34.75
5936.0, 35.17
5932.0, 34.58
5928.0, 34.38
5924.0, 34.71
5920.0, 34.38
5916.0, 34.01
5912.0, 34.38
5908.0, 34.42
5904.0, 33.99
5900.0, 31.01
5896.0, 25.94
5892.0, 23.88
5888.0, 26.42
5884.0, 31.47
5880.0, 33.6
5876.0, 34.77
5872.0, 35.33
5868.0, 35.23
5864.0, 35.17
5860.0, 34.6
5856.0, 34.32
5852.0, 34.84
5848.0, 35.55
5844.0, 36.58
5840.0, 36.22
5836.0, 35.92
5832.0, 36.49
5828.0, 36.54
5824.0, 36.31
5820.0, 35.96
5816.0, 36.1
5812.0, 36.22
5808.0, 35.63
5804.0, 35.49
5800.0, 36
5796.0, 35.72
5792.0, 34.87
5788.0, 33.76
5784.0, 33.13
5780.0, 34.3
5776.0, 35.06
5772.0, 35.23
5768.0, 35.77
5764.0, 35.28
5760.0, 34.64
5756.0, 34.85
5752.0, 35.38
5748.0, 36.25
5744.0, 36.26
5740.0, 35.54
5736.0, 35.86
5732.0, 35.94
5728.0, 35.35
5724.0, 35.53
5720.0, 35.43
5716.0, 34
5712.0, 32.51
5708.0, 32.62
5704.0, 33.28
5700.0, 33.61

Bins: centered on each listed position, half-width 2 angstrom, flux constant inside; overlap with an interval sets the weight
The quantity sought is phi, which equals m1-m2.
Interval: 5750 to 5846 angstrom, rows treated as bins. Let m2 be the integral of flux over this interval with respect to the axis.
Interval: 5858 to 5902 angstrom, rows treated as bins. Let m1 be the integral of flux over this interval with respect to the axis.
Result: -2016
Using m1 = 1390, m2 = 3406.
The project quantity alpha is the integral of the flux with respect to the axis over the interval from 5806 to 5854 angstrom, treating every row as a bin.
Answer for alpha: 1729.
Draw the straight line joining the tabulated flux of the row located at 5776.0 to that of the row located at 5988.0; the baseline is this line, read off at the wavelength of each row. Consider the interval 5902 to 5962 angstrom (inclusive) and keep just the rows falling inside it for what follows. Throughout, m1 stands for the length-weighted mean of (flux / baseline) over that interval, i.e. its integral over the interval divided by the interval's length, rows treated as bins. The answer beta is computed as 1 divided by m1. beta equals 1.01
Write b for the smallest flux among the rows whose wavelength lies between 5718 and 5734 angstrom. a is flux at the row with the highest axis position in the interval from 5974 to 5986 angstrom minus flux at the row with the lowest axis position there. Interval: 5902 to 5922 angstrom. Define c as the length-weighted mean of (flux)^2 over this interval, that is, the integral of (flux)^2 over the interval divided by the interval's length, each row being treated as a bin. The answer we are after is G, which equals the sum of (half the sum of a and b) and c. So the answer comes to 1190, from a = 0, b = 35.35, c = 1172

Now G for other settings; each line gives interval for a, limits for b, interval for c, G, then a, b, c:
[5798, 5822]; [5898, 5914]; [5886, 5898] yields 663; 0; 31.01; 647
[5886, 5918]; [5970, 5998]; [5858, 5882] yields 1231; 8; 33.78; 1210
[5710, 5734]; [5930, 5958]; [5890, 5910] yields 928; 3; 34.44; 909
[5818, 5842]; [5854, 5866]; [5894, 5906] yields 947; 0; 34.32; 930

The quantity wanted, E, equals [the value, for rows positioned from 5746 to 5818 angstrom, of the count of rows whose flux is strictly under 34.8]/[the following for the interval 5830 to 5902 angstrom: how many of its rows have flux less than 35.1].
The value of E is 0.4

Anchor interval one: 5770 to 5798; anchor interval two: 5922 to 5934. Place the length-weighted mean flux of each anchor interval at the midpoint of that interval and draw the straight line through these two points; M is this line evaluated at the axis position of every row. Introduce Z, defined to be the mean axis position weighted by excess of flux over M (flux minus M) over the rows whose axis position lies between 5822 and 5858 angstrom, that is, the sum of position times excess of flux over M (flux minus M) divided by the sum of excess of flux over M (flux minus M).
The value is 5835.1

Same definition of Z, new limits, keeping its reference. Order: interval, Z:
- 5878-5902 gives 5891.8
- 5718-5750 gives 5736.1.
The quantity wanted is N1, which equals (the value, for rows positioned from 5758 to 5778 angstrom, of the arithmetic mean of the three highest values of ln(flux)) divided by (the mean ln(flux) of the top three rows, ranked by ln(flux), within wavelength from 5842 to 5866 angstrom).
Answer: 1.00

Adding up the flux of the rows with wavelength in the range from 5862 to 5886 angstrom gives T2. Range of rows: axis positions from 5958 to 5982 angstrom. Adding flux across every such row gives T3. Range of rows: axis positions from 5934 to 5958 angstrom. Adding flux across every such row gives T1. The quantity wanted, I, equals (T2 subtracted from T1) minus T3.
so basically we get -204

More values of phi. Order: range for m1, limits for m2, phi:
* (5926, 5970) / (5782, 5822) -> 115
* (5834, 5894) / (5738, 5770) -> 880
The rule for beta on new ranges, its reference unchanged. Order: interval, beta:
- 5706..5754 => 1.00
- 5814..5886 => 0.99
